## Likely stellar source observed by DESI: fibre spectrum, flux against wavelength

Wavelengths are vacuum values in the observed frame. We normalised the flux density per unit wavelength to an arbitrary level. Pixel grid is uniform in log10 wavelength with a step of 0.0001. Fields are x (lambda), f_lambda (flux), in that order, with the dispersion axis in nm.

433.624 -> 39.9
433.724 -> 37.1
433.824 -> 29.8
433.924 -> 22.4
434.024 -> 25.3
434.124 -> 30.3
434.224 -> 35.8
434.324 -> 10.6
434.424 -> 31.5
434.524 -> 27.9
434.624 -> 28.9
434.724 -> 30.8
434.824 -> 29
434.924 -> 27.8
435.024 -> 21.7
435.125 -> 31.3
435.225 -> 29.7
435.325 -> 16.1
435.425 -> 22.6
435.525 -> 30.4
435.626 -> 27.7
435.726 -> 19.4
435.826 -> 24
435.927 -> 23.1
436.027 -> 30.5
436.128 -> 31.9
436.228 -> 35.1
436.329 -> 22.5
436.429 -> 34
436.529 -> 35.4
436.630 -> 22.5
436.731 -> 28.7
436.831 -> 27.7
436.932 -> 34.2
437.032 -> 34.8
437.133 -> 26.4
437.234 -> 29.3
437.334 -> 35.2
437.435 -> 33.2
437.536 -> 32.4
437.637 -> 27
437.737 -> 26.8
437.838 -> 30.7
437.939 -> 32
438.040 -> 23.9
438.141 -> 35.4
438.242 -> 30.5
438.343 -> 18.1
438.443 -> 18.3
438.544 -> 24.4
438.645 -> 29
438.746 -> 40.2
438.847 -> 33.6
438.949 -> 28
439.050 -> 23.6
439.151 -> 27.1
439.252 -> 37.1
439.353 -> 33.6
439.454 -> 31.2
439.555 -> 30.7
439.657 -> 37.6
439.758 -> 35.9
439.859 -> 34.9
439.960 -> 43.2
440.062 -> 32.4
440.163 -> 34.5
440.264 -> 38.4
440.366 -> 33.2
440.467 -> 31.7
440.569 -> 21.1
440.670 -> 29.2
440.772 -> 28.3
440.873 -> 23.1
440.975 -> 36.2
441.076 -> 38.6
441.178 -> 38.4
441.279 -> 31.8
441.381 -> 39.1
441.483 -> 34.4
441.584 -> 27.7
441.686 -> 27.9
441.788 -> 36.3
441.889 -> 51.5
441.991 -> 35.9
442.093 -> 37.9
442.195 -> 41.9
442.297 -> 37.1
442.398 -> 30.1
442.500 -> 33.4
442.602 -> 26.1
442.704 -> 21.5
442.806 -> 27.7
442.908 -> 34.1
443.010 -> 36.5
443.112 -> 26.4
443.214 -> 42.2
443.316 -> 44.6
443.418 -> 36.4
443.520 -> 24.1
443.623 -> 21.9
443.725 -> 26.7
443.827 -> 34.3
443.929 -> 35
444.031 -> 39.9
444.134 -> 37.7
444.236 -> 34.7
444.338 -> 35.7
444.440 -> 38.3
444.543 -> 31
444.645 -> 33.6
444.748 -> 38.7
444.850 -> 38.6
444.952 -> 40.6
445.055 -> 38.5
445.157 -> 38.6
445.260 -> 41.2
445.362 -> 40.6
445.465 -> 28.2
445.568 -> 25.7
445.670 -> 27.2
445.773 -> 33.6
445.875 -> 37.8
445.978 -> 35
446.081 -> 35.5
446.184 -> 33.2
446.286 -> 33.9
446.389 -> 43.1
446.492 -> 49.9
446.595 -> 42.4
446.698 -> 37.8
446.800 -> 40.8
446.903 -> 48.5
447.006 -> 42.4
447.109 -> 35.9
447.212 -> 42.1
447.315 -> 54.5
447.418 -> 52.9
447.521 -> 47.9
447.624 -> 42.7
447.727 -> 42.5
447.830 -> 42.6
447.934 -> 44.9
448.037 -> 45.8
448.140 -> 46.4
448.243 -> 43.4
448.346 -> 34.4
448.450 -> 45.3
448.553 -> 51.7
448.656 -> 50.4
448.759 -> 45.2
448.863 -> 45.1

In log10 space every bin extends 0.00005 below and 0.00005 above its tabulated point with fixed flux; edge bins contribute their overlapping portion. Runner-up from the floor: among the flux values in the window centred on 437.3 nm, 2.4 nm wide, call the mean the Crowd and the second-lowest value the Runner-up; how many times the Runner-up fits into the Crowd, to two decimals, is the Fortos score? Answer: 1.61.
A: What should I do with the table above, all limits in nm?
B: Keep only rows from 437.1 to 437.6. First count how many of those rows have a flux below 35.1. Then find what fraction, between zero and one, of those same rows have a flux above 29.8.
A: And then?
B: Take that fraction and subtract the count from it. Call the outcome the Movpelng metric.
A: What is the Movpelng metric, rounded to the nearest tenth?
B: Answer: -3.4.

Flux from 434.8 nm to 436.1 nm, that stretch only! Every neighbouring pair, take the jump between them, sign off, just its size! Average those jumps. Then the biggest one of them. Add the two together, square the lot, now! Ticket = 379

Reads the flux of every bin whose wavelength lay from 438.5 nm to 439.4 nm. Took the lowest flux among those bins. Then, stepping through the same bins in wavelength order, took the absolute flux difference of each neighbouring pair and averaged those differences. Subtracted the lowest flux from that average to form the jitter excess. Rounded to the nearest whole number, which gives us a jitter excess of -17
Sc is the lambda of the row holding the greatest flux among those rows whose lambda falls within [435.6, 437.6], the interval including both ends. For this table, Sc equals 436.529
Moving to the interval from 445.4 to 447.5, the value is 447.315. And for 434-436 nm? 434.224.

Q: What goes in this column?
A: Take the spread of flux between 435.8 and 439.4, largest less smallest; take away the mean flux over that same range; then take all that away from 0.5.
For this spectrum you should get 8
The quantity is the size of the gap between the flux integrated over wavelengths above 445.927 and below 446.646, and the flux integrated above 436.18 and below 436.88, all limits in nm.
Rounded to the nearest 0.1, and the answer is 7.4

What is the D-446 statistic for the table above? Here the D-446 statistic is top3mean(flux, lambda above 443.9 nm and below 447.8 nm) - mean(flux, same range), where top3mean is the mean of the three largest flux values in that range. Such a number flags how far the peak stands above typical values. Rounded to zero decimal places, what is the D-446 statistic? 14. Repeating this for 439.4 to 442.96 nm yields 12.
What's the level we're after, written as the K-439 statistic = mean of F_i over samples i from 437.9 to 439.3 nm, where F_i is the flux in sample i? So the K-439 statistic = 29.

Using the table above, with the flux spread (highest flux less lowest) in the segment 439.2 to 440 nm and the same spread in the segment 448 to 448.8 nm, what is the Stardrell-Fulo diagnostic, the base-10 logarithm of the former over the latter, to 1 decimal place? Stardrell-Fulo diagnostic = -0.1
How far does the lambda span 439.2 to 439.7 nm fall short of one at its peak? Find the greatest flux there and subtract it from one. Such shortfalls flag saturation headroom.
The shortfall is -36.6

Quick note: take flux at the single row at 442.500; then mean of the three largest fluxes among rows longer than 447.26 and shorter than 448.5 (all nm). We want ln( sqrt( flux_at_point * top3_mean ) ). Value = 3.73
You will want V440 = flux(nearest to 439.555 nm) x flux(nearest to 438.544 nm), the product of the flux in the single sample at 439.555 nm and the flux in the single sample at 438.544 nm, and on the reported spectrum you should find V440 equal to 749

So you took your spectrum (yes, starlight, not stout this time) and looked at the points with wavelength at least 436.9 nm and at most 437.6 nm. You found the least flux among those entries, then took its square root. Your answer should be 5.14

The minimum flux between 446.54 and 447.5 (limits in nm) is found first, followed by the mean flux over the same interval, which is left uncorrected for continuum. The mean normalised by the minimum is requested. 1.2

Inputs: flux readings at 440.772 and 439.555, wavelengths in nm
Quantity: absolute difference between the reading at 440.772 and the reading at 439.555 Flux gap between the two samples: 2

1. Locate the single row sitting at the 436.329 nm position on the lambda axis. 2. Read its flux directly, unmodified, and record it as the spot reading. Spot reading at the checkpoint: 22.5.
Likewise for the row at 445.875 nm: 37.8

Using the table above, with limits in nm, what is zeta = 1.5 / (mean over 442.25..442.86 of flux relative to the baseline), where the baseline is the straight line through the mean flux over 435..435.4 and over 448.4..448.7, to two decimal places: -0.17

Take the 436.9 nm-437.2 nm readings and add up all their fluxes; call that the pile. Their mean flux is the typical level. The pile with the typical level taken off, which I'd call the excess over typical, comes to 64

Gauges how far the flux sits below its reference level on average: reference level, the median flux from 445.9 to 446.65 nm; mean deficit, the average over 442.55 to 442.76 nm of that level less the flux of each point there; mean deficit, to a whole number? 12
